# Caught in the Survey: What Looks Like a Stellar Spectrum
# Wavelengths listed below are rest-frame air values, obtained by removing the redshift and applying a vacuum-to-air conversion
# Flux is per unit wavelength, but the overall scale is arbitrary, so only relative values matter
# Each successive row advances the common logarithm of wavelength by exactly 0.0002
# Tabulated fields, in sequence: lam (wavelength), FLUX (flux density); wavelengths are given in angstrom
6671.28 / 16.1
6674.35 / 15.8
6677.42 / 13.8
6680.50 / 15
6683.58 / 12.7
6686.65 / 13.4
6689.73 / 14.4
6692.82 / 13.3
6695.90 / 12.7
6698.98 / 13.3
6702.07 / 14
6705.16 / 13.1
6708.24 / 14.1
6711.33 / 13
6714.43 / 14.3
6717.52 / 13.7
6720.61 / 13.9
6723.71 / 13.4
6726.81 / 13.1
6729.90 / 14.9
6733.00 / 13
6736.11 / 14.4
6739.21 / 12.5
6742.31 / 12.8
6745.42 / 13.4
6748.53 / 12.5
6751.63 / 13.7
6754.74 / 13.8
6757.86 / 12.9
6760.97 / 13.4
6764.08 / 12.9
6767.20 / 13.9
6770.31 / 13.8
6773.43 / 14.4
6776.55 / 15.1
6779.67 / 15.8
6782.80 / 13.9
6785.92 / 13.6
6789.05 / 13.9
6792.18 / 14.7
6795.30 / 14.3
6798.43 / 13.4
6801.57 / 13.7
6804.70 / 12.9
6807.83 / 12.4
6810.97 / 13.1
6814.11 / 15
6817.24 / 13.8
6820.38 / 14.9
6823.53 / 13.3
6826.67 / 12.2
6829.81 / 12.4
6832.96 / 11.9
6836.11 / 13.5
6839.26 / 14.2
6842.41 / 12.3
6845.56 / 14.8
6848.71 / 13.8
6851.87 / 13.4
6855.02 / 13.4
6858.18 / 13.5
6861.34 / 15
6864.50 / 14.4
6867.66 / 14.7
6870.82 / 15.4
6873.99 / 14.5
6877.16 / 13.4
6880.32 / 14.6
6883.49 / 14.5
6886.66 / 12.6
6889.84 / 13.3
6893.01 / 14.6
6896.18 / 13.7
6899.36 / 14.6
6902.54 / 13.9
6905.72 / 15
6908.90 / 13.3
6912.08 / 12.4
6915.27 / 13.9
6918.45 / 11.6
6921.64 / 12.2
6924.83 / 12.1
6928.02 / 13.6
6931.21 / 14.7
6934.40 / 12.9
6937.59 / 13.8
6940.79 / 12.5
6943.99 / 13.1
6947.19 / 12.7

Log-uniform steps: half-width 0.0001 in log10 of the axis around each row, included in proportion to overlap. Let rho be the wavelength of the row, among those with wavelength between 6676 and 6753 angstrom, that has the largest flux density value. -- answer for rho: 6680.50 angstrom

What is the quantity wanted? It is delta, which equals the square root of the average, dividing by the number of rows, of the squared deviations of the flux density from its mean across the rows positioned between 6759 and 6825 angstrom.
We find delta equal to 0.82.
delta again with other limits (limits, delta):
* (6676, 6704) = 0.72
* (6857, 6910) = 0.74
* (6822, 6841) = 0.81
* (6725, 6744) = 0.88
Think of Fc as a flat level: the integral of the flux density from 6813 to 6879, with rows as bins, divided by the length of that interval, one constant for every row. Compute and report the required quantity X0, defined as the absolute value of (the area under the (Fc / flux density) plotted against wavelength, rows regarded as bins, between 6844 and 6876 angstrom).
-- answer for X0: 31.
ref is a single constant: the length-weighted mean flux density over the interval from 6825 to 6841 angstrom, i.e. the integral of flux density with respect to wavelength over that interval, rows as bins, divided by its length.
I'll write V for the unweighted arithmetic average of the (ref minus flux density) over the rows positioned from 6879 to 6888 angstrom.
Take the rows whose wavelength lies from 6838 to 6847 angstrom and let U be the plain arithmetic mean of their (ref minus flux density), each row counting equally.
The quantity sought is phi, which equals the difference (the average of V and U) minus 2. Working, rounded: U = -0.93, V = -1.1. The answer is -3.00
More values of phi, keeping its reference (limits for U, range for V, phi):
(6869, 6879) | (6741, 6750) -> -2.83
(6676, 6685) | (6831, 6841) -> -2.68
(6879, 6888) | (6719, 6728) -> -2.85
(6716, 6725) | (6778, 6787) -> -3.21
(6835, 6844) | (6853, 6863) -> -2.81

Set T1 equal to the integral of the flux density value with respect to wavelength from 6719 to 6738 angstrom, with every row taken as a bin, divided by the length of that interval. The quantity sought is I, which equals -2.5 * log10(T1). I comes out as -2.847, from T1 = 13.8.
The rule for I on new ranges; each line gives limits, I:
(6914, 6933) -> -2.785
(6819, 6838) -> -2.787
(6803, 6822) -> -2.841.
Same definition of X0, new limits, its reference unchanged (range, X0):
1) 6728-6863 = 137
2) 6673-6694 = 21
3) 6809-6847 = 39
